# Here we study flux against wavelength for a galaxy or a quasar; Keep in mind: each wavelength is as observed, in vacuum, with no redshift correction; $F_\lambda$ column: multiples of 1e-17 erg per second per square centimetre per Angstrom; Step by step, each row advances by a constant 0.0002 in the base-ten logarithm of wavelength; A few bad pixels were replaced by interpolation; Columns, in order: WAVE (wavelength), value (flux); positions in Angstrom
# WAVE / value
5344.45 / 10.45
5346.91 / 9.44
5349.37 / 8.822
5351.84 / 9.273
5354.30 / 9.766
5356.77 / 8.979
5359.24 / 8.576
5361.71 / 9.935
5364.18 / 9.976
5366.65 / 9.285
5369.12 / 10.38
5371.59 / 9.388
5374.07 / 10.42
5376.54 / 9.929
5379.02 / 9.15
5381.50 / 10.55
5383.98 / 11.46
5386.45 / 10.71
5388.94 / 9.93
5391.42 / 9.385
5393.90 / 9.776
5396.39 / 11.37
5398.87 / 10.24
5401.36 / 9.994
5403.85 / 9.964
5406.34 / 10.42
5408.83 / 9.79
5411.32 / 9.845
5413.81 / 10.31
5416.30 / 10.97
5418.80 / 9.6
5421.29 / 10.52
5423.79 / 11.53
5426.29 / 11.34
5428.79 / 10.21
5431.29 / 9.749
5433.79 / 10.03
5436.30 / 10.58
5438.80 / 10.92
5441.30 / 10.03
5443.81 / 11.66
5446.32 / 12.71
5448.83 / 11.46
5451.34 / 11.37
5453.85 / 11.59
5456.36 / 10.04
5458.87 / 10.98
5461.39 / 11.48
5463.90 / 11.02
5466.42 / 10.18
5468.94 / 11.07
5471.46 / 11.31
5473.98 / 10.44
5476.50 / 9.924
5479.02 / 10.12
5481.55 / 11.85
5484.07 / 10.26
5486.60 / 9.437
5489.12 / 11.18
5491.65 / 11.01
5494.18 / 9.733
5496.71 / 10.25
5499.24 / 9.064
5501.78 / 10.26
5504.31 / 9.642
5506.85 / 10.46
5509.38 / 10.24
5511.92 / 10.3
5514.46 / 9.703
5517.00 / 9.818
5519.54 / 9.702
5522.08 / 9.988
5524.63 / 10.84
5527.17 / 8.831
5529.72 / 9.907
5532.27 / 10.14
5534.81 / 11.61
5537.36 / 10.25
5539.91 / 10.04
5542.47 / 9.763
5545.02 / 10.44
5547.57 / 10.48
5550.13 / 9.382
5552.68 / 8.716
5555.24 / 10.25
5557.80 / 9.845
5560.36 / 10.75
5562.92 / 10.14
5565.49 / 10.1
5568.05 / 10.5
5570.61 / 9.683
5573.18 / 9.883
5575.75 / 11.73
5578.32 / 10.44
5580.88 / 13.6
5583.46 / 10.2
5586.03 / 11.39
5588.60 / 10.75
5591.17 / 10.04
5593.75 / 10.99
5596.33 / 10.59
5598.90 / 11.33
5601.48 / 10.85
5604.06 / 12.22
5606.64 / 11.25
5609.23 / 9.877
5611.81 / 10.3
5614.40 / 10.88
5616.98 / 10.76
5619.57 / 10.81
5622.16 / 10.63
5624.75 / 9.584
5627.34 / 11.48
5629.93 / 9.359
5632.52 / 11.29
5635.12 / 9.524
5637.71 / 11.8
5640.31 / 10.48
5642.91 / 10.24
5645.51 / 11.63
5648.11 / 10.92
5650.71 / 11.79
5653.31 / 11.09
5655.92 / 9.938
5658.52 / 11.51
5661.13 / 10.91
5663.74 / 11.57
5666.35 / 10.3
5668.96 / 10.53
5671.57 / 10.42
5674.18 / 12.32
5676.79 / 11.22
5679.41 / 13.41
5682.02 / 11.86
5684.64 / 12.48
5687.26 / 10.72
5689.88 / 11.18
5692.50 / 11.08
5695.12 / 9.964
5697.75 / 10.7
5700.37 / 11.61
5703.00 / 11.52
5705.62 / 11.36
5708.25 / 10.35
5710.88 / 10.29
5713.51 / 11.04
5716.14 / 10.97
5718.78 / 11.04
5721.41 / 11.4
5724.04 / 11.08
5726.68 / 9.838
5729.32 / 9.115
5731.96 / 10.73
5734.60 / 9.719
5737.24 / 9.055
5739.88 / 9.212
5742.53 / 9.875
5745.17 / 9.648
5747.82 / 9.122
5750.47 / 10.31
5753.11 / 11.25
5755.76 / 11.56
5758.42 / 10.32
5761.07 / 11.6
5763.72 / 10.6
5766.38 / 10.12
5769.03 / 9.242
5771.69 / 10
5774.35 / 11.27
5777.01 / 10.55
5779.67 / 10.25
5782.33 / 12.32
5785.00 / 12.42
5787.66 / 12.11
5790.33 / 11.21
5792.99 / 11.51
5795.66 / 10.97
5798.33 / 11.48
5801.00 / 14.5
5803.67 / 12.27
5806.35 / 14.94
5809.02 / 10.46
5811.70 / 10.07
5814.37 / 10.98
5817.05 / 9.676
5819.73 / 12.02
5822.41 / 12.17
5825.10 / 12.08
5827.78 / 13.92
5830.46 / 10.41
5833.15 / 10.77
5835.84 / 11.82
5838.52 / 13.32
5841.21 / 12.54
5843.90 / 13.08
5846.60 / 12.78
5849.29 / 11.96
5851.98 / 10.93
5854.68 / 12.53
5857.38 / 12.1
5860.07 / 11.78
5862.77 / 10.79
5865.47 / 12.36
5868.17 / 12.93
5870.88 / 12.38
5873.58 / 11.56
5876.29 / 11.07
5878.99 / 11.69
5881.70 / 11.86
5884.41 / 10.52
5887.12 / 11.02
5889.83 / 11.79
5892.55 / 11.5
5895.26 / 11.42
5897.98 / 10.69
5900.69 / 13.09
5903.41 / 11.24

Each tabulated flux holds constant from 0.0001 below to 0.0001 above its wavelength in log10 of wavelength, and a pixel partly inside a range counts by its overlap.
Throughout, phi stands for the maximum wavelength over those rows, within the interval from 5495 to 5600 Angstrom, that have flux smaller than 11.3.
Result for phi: 5596.33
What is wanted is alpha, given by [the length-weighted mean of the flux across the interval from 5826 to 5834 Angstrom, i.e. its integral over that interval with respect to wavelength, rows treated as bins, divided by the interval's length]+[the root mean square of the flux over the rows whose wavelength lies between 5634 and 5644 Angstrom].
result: 22.3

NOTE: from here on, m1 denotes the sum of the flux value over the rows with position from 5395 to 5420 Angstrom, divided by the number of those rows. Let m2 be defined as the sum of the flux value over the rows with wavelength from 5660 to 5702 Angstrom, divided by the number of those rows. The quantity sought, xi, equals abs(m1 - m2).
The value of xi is 1.02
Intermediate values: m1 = 10.25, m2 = 11.3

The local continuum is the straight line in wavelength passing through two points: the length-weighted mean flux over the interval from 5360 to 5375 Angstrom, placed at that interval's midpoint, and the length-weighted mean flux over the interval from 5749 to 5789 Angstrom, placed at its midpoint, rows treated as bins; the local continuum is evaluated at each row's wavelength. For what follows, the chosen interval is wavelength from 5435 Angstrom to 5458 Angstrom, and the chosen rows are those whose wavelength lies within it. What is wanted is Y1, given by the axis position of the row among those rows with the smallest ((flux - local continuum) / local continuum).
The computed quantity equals 5456.36 Angstrom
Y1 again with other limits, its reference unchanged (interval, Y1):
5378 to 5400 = 5379.02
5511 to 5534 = 5527.17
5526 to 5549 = 5527.17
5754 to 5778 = 5769.03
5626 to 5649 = 5629.93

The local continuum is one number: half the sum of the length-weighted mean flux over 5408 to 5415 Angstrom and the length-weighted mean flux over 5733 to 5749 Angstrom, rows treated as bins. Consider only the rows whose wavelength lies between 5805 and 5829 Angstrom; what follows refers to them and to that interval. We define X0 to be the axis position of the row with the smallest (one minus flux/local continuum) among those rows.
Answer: 5806.35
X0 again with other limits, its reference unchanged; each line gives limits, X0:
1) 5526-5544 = 5534.81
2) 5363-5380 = 5374.07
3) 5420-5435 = 5423.79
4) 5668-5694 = 5679.41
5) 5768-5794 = 5785.00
